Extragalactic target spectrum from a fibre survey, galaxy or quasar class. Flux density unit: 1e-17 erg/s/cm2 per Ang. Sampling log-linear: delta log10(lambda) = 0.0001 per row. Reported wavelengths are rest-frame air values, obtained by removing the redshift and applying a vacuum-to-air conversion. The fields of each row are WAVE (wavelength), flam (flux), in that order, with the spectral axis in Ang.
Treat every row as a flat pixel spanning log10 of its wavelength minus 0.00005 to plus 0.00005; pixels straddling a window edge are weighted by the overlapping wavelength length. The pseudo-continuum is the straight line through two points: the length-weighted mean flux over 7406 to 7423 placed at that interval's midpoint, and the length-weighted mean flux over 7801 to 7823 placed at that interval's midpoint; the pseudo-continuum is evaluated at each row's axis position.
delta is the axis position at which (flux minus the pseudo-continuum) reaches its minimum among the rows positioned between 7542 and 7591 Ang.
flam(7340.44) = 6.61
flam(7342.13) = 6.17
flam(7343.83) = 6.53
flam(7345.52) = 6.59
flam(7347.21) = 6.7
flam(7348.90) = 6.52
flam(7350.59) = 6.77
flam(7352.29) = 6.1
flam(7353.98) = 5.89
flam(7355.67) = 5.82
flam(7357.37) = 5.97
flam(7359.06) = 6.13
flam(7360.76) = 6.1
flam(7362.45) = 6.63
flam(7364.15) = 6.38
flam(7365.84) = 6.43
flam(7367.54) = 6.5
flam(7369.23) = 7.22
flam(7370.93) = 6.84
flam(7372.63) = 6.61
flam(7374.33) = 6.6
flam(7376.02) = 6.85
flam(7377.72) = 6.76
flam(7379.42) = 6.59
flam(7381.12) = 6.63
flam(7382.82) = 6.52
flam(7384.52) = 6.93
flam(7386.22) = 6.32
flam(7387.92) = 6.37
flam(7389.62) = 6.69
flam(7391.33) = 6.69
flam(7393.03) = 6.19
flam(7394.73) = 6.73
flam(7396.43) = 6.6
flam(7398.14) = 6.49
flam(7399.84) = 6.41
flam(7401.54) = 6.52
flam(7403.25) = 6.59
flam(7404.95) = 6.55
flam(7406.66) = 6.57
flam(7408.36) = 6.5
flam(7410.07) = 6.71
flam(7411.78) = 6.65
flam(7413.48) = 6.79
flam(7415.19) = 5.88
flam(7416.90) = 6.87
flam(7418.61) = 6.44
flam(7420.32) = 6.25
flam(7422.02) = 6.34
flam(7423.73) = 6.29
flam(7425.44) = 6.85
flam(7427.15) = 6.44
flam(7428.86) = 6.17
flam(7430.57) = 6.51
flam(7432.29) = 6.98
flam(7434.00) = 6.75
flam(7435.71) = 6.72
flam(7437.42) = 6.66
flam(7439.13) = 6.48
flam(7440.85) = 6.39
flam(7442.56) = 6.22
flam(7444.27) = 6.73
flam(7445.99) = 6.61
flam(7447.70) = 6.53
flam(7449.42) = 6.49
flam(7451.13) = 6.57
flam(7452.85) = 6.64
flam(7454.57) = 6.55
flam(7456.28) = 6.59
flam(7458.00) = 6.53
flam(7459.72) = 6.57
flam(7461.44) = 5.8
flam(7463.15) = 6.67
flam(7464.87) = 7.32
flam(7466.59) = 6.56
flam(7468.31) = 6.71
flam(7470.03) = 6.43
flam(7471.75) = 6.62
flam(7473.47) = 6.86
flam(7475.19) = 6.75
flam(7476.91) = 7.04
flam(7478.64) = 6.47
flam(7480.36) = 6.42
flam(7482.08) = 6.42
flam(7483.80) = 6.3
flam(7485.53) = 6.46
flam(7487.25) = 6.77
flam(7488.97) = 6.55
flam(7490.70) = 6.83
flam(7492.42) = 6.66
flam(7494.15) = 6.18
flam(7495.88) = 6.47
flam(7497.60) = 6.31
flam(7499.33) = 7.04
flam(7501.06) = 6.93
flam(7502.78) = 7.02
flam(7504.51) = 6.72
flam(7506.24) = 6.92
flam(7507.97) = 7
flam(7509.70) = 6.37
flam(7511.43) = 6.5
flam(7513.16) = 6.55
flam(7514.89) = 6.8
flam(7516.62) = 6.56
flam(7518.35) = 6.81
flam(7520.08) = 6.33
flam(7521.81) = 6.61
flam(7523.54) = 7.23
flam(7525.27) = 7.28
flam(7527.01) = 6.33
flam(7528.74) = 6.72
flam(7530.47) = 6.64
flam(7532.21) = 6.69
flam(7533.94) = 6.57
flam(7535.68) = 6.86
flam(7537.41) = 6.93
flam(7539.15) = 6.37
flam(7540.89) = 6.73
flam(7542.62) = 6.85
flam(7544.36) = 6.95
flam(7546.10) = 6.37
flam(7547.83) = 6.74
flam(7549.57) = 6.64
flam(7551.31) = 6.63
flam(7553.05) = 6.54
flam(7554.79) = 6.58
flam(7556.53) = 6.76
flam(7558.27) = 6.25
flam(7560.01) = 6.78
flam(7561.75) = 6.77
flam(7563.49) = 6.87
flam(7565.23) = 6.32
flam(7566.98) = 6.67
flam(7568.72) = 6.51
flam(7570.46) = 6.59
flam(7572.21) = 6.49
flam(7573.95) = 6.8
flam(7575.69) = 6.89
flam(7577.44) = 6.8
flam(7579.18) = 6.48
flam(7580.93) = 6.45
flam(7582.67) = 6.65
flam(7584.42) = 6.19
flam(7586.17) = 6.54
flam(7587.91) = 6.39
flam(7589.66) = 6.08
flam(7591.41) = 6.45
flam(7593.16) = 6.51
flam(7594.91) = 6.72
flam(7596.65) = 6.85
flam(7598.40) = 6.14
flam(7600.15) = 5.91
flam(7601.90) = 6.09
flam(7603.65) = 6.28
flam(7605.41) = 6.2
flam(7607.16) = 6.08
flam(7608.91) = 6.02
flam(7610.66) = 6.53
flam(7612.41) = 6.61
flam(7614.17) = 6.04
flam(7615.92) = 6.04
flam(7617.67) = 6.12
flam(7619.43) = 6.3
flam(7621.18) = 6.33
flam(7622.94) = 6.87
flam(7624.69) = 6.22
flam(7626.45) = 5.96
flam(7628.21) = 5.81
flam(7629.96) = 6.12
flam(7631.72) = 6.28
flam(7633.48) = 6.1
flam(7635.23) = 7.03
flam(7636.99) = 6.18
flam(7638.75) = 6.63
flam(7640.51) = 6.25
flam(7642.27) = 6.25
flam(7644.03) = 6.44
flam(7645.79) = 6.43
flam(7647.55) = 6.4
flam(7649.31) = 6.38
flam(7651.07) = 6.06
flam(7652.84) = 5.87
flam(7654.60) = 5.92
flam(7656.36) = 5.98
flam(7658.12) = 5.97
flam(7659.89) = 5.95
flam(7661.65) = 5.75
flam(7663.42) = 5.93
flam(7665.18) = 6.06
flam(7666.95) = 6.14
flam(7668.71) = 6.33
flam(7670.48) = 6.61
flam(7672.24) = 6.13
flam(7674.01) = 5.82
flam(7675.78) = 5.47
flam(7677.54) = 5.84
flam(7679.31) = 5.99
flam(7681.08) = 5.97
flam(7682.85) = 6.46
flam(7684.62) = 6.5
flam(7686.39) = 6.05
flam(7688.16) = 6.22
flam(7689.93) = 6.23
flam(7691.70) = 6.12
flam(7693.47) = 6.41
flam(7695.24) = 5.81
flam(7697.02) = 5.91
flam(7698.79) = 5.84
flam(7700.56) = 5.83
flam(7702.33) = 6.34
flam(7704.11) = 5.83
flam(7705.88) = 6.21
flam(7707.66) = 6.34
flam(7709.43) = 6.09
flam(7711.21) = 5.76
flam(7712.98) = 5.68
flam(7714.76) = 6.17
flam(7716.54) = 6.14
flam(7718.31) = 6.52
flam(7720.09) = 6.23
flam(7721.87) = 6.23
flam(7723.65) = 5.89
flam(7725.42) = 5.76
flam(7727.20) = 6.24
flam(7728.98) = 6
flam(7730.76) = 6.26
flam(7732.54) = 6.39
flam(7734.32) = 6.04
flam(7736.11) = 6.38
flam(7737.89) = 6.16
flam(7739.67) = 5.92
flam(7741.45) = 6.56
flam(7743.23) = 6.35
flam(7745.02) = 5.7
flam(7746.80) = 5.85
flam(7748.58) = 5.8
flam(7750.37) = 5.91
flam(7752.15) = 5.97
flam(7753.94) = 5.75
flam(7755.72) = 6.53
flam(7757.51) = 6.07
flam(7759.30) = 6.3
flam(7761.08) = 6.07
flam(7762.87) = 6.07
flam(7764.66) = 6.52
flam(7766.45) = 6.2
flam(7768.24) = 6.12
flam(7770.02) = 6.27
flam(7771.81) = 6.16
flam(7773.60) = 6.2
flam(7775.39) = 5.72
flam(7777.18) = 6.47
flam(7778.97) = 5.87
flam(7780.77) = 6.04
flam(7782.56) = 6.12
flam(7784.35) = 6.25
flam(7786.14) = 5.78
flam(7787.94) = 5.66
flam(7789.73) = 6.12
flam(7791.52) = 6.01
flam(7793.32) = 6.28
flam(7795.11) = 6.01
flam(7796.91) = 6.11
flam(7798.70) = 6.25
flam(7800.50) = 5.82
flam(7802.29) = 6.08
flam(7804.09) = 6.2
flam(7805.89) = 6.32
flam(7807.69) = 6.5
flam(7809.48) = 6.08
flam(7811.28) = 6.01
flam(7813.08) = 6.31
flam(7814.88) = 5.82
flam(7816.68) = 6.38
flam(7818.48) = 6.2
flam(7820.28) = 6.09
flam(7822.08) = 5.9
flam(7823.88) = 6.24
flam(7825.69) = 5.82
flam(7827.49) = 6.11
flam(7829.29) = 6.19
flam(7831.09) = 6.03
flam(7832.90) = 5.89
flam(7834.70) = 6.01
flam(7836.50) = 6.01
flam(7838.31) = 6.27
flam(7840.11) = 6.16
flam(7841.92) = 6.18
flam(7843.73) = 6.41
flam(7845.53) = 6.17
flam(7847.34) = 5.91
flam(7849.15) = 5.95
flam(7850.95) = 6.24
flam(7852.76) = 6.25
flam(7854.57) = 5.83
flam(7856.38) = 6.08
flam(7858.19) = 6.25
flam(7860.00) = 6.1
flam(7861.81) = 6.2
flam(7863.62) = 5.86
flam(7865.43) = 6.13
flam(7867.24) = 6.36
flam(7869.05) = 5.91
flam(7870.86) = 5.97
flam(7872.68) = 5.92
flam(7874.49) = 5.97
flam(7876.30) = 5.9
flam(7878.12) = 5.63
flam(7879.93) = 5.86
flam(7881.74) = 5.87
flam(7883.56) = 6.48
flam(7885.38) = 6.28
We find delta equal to 7589.66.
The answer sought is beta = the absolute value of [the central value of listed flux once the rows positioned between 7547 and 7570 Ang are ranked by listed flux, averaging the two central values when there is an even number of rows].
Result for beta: 6.6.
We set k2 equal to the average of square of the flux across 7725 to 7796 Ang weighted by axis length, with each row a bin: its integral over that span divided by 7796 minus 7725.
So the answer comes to 37.3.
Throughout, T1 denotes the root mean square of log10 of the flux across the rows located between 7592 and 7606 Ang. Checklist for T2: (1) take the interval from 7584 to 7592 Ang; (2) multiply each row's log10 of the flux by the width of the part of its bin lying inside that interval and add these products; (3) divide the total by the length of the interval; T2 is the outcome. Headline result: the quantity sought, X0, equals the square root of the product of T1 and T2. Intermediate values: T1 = 0.802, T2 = 0.801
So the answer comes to 0.802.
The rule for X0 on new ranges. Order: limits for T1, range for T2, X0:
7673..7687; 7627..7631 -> 0.778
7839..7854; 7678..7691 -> 0.790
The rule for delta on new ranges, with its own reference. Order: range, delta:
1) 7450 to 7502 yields 7461.44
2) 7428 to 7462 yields 7461.44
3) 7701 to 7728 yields 7712.98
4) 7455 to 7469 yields 7461.44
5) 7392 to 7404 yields 7393.03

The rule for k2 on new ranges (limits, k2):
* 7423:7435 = 43.3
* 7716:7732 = 37.8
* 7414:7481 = 43.1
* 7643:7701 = 37.1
